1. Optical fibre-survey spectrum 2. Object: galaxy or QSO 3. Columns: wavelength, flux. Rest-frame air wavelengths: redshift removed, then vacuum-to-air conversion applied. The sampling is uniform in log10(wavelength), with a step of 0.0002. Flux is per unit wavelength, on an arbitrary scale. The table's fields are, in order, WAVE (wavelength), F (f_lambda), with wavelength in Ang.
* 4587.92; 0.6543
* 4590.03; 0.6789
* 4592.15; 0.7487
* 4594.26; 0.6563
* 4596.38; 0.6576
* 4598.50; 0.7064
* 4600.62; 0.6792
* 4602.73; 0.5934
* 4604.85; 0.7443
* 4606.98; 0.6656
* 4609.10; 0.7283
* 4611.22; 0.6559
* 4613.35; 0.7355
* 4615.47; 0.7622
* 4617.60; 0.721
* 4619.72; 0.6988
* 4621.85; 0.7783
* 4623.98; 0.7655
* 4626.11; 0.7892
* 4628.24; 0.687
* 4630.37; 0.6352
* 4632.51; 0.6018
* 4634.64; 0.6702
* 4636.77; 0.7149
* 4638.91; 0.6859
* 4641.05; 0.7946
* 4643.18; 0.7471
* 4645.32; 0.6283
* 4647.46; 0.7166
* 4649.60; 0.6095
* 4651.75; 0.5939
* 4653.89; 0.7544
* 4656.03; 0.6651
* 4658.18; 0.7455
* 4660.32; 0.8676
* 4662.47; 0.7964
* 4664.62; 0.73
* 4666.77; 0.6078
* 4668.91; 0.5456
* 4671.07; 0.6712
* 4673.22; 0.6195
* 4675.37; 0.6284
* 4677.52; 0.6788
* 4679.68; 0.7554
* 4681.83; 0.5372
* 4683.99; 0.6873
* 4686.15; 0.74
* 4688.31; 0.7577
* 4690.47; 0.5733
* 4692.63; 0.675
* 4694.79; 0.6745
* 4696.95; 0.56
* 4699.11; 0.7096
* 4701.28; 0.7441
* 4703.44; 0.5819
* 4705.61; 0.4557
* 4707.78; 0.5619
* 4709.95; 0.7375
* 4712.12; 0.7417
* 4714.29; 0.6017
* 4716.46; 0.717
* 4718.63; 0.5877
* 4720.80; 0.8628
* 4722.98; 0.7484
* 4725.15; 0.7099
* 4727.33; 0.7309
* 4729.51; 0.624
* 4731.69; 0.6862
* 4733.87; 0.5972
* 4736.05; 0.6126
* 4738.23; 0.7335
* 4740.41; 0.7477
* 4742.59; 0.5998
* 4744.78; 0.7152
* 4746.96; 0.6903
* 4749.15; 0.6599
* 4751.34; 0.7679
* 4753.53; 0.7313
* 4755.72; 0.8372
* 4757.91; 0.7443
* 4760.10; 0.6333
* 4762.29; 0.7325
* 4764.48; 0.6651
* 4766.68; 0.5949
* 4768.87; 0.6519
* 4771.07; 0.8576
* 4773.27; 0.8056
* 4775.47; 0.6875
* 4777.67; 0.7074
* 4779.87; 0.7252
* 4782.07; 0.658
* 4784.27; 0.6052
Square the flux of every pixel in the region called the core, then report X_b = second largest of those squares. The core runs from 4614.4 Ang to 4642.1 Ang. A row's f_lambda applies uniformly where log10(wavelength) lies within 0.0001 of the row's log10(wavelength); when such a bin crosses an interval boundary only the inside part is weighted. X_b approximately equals 0.62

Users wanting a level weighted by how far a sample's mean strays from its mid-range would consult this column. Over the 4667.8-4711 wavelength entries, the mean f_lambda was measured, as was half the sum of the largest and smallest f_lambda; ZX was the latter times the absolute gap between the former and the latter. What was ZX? 0.023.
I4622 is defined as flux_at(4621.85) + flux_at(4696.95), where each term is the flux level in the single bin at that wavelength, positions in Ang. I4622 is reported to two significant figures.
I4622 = 1.3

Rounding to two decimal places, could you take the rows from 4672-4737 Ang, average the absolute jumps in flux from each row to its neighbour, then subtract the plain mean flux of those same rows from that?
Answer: -0.57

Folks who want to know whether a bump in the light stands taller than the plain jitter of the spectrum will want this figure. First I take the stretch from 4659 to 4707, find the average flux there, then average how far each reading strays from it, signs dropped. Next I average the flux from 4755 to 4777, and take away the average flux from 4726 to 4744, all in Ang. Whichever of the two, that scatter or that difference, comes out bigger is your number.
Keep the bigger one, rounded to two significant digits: 0.078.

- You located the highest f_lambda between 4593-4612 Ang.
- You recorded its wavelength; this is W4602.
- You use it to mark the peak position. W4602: 4604.85 Ang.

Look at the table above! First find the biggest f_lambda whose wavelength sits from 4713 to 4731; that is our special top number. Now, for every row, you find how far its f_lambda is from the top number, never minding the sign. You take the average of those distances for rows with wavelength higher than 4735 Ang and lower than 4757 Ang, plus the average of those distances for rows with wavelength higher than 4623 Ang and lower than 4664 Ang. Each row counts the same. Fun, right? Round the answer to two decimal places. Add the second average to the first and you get 0.31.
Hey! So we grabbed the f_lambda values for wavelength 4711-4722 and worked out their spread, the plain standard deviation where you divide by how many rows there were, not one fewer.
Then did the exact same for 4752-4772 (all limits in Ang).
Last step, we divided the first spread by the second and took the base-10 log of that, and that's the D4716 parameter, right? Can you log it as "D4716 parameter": 0.08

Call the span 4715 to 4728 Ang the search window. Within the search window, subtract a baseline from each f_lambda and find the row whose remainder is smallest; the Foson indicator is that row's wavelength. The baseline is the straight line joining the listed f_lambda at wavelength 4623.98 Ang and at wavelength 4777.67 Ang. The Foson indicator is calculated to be 4718.63 Ang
